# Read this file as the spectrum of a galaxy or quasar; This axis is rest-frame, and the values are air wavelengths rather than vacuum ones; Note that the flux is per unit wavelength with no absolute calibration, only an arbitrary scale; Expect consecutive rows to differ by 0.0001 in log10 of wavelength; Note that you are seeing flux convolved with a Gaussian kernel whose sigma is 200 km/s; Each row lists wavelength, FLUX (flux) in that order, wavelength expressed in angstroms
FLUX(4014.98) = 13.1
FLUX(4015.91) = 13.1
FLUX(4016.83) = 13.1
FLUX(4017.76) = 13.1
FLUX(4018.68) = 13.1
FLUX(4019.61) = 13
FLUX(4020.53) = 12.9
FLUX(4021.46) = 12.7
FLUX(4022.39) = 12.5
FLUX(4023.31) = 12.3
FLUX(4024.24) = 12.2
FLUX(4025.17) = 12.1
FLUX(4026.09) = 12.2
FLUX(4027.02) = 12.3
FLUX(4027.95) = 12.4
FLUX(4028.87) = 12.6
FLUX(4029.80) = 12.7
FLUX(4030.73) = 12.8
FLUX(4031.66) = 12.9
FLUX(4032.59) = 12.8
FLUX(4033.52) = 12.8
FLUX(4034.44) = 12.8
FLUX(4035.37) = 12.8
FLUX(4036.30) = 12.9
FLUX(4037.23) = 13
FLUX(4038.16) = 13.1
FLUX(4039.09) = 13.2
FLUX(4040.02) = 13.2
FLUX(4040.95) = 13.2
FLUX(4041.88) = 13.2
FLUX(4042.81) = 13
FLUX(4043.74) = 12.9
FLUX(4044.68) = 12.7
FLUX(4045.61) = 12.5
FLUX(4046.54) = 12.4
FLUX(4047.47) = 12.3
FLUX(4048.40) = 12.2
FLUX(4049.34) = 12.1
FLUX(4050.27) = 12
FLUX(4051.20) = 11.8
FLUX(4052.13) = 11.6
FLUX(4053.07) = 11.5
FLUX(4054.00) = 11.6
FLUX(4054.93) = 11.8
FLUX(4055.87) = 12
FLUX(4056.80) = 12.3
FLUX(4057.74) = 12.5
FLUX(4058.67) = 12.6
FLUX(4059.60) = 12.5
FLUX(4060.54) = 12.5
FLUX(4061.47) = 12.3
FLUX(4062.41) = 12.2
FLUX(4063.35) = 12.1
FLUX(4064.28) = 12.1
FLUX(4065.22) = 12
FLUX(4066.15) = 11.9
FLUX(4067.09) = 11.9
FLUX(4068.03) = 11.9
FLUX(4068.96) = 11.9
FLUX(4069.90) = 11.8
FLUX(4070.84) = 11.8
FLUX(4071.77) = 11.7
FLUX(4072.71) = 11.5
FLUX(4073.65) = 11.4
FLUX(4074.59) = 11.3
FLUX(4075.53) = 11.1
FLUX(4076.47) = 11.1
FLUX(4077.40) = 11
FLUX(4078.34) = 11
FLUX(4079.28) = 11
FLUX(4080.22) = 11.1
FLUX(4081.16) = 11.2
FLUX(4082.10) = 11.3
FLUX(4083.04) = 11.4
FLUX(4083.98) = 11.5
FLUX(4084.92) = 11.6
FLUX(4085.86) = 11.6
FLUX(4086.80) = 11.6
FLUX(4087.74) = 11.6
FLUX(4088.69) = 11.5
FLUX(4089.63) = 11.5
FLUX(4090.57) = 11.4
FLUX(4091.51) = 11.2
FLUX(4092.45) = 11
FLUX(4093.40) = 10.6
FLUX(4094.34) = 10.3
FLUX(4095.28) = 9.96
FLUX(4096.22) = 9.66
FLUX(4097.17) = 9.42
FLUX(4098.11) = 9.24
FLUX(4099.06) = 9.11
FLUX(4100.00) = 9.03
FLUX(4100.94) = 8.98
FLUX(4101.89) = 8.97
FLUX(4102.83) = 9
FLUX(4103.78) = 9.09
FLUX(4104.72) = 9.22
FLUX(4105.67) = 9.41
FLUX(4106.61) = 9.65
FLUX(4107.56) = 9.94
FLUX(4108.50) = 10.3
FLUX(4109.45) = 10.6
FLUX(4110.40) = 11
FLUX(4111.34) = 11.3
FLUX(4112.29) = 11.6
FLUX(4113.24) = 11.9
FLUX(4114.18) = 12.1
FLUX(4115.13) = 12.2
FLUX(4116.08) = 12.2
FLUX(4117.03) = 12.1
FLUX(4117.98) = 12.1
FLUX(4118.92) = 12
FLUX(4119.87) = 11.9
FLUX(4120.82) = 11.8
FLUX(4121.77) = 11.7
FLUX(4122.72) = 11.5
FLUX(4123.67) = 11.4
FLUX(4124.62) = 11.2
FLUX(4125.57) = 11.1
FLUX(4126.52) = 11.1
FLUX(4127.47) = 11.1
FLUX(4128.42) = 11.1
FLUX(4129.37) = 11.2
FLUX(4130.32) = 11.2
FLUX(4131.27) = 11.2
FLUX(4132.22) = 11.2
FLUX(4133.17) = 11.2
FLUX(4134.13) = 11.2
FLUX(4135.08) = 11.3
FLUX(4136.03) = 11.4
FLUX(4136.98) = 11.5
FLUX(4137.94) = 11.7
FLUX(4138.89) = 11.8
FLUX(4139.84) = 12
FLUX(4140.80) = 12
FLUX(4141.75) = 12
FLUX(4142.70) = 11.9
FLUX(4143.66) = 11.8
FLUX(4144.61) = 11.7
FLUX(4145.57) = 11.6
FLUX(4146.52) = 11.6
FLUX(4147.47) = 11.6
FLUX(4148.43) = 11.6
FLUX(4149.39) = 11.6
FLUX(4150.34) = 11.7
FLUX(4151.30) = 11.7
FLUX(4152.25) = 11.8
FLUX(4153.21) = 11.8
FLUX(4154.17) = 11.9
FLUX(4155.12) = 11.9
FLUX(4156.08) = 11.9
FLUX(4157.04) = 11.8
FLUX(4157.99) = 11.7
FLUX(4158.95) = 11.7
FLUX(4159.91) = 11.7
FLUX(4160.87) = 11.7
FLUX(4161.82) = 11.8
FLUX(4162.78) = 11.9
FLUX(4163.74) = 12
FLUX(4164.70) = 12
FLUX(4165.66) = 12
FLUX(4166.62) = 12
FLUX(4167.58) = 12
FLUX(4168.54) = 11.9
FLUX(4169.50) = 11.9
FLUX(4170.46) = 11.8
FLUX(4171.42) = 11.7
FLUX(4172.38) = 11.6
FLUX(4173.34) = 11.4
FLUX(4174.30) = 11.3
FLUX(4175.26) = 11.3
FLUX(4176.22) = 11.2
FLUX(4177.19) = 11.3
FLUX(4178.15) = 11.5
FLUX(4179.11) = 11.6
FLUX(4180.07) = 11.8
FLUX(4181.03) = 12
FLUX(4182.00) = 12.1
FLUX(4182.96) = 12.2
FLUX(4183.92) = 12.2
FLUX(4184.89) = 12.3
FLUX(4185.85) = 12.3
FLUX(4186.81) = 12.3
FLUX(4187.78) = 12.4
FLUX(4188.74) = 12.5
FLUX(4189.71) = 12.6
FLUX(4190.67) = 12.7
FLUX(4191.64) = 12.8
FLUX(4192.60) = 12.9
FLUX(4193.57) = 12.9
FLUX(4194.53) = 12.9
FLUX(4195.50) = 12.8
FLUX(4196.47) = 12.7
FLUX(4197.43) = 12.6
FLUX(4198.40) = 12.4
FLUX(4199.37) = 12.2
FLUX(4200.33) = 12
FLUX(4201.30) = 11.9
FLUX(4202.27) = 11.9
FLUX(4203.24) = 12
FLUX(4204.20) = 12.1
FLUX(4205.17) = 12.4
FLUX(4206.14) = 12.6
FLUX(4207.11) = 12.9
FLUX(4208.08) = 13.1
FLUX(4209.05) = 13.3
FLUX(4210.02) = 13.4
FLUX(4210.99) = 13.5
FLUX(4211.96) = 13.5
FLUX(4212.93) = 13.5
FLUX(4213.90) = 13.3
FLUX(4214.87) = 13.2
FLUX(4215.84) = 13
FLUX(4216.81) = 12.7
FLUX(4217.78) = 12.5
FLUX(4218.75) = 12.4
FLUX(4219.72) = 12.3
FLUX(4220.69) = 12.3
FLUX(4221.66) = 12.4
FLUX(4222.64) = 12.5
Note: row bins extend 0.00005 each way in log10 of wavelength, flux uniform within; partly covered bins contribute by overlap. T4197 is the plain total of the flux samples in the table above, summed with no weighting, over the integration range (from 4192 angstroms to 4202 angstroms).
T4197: 125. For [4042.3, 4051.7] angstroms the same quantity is 124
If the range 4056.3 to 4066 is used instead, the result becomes 123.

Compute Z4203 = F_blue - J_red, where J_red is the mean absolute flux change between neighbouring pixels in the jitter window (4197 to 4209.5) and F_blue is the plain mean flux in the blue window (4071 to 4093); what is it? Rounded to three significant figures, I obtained 11.2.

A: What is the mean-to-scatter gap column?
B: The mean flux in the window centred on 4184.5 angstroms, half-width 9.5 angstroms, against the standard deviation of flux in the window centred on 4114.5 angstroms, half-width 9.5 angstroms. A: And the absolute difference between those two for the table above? 11.3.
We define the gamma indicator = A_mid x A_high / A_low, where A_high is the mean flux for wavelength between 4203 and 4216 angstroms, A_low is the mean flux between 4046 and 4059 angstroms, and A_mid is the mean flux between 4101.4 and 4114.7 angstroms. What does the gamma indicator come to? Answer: 11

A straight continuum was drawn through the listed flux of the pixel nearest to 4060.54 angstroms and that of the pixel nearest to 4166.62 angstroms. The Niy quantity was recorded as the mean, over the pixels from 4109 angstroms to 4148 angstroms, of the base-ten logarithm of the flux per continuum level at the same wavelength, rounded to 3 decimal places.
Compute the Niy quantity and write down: -0.023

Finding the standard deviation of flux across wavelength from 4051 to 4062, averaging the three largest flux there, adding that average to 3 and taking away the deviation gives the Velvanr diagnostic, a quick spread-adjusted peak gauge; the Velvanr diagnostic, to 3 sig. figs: 15.1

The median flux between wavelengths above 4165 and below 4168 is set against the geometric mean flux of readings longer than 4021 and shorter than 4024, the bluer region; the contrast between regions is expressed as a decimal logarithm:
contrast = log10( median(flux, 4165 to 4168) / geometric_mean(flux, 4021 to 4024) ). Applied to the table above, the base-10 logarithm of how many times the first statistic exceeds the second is -0.018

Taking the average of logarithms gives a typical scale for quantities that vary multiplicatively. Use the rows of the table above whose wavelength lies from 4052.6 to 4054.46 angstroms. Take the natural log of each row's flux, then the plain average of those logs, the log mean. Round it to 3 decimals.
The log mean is 2.447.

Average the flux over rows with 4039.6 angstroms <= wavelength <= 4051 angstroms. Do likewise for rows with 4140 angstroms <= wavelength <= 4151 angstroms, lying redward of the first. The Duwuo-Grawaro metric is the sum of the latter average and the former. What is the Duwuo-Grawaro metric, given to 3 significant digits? 24.4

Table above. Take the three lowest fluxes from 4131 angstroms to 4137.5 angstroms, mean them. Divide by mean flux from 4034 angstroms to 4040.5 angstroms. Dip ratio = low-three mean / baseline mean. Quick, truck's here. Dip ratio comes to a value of 0.86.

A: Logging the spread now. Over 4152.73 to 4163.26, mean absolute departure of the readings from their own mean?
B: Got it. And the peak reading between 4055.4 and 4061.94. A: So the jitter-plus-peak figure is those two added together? 12.7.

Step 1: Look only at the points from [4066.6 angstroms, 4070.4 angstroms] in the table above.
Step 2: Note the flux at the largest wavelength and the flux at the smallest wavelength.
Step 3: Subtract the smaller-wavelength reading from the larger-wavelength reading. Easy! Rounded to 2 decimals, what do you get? -0.10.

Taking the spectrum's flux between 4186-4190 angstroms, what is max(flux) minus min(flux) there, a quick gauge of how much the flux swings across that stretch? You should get 0.30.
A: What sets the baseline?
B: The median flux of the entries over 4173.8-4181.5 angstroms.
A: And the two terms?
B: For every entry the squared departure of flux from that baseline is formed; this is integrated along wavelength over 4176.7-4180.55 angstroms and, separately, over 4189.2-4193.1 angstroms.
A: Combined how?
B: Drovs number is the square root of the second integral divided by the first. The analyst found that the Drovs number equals 5.8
